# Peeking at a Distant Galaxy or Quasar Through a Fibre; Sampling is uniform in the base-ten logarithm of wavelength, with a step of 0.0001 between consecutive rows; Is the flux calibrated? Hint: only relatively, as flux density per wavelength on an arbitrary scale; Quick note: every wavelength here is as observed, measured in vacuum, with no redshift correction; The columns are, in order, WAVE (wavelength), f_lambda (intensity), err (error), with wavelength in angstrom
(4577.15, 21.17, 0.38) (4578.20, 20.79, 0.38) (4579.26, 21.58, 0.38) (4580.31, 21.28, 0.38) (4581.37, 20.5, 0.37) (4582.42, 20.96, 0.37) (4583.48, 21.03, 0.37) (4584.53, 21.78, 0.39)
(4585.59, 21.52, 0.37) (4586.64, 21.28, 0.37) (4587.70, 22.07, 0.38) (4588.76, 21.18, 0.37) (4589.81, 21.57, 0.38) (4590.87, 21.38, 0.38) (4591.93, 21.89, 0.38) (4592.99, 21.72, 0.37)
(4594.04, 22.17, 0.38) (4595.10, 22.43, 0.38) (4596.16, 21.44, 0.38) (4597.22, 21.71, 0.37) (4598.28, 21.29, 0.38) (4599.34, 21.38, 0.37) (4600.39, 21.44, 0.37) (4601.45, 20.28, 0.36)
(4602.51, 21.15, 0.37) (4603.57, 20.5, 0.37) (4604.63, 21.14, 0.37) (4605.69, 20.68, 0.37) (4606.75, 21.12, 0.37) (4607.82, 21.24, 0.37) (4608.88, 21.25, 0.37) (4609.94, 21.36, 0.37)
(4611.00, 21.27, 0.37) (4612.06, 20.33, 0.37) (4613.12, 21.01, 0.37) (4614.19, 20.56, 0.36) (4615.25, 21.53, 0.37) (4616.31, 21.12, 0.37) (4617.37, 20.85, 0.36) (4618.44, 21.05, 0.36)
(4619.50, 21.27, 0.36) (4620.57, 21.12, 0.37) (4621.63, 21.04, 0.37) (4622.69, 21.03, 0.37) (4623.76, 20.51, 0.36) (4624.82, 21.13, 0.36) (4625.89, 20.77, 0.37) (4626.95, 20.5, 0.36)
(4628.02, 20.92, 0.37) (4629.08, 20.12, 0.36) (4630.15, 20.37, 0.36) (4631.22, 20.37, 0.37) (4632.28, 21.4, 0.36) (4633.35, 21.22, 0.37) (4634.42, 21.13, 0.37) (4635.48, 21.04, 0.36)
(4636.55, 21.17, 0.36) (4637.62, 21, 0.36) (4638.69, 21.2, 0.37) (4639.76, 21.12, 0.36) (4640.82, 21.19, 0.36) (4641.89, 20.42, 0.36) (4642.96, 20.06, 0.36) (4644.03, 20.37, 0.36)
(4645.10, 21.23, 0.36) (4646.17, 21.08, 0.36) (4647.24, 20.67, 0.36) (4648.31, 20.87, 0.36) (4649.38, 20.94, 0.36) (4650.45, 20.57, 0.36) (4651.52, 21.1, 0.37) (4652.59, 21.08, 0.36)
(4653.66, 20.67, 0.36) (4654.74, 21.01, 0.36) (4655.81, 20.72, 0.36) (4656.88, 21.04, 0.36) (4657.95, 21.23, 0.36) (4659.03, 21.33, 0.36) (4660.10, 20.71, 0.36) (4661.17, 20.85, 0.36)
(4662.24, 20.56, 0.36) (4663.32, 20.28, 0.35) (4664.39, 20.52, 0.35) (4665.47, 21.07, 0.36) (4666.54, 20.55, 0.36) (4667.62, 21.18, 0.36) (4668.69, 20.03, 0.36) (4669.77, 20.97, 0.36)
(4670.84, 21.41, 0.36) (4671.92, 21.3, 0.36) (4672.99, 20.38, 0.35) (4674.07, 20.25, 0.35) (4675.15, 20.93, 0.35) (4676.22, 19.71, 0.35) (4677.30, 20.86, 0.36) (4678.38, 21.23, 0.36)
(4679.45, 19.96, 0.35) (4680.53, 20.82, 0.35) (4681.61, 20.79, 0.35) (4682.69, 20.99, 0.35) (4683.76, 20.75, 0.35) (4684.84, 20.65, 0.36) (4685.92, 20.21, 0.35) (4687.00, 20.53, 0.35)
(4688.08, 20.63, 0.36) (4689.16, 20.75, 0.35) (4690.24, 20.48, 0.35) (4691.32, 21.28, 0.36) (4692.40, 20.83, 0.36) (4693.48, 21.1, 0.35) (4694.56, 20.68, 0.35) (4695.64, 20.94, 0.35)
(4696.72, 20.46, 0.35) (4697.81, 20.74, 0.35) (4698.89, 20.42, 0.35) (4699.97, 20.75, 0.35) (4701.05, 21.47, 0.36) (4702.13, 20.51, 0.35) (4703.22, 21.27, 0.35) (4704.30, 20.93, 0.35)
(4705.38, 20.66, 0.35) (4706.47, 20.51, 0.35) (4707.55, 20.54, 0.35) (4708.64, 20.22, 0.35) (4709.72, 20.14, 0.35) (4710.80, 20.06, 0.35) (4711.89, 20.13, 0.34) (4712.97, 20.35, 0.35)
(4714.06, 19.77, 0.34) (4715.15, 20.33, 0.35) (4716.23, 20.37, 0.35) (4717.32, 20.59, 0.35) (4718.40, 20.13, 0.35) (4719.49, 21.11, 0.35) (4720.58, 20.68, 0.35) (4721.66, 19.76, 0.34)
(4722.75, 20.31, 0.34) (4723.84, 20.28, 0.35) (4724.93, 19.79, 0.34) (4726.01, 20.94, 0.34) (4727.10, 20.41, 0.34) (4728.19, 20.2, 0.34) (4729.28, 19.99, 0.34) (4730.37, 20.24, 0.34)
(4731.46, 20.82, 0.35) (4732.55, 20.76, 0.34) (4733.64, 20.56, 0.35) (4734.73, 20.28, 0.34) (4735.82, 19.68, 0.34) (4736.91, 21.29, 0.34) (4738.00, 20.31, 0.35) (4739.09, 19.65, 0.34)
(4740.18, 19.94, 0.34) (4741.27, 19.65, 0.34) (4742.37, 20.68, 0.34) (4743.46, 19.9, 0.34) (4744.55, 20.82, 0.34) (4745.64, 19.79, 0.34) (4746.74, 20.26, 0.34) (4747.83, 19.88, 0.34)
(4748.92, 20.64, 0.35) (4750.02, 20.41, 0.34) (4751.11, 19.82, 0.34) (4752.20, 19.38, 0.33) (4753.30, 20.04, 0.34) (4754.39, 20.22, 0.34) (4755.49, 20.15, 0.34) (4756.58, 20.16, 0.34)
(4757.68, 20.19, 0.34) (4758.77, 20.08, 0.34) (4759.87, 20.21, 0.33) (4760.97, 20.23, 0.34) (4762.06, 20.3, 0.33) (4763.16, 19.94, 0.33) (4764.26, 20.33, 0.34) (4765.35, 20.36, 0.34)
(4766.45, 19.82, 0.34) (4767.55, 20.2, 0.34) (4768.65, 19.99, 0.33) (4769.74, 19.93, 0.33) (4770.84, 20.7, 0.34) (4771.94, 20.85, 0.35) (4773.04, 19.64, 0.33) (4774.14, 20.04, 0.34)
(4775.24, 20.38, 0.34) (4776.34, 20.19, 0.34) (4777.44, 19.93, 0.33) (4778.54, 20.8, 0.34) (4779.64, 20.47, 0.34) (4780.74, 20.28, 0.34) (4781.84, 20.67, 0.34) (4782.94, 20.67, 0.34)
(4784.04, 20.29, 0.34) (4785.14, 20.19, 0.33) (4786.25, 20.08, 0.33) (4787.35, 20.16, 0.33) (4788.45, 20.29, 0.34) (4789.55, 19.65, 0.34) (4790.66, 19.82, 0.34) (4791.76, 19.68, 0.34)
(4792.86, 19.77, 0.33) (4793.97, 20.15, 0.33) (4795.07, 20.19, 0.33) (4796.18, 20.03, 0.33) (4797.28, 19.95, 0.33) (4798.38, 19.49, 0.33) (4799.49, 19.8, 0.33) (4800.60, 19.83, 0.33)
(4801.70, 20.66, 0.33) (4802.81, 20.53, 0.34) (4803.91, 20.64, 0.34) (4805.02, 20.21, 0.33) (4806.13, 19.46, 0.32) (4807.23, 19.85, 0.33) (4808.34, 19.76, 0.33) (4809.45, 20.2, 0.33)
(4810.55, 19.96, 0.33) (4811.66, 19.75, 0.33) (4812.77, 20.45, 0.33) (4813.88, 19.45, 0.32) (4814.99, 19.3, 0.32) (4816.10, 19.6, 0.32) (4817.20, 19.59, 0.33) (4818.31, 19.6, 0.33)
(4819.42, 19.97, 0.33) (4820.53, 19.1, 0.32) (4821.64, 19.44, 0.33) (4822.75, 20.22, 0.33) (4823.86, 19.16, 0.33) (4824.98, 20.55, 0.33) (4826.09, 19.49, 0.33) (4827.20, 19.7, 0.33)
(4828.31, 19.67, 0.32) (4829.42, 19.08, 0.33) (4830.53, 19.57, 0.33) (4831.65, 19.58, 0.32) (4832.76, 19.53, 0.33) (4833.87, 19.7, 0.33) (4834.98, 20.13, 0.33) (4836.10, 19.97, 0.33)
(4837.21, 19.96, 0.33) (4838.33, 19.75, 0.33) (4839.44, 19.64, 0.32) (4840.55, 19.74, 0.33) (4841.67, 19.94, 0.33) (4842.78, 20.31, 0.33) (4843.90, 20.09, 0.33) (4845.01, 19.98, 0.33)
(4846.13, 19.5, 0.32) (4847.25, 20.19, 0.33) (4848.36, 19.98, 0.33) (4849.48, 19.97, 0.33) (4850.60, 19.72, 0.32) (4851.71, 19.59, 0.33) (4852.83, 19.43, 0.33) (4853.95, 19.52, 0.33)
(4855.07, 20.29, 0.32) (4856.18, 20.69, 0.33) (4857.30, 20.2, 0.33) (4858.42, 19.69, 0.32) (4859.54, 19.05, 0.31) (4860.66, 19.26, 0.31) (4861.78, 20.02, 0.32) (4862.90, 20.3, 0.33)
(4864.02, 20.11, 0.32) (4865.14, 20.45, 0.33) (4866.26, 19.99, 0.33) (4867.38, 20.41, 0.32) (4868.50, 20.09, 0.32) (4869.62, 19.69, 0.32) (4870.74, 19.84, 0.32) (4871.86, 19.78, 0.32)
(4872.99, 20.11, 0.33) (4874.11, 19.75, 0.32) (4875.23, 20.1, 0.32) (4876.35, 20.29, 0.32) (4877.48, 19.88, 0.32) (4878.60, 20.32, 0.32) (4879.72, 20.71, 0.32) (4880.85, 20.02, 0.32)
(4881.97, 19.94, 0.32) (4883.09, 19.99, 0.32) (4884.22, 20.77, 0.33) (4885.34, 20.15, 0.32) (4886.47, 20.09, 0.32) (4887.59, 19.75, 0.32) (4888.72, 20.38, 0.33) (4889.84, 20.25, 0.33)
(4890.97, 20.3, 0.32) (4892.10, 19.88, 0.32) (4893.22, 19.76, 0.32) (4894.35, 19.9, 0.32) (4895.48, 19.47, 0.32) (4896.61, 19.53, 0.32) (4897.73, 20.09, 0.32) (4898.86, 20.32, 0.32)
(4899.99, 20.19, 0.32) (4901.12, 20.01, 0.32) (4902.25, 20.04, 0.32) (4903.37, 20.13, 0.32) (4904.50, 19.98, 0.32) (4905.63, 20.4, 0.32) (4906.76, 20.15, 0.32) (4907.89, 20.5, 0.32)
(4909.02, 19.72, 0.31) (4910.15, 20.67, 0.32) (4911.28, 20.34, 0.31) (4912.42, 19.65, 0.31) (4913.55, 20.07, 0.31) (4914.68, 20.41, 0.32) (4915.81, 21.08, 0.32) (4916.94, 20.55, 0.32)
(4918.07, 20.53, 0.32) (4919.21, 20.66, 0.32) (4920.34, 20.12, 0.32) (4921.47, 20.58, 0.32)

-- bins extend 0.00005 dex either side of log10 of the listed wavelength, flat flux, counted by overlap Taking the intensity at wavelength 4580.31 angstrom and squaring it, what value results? 453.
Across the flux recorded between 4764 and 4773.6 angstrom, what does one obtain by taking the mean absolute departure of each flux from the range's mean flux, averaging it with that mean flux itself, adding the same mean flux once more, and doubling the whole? 60.9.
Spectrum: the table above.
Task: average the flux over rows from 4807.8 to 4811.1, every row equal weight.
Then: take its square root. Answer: 4.47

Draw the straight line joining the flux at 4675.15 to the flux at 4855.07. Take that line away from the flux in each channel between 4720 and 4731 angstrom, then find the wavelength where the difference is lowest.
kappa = 4721.66 angstrom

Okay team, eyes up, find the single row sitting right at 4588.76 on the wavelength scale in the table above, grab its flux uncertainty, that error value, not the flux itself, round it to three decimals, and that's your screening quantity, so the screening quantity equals 0.370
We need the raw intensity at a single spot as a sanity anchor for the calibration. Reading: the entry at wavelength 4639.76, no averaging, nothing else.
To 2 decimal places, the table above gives 21.12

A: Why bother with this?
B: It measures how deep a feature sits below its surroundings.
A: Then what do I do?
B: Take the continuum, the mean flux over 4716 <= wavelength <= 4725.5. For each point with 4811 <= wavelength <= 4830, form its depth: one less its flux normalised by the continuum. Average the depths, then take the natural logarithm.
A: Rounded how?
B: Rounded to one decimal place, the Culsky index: -3.4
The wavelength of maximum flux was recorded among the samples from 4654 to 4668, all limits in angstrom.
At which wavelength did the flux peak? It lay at 4659.03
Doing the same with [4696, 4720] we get 4701.05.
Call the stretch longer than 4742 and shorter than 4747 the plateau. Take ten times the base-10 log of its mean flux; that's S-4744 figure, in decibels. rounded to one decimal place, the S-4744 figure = 13.1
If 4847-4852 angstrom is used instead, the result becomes 13.0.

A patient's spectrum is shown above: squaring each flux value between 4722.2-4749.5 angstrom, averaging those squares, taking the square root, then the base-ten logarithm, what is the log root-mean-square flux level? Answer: 1.31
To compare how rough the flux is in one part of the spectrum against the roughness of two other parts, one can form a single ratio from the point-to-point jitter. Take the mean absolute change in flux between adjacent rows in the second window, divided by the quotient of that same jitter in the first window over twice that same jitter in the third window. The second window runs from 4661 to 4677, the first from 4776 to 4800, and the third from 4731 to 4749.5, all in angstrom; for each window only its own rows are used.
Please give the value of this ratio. 3.0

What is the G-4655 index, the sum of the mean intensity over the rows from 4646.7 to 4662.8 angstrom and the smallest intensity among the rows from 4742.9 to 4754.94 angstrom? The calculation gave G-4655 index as 40.3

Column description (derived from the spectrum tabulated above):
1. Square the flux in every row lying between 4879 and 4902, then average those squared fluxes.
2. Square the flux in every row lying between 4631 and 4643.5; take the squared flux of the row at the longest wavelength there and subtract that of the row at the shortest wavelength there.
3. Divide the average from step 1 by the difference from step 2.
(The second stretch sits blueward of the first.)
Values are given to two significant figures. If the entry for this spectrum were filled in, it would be -32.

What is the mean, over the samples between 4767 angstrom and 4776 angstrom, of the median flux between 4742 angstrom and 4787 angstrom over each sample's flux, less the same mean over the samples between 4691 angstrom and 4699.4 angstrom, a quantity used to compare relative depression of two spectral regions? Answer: 0.03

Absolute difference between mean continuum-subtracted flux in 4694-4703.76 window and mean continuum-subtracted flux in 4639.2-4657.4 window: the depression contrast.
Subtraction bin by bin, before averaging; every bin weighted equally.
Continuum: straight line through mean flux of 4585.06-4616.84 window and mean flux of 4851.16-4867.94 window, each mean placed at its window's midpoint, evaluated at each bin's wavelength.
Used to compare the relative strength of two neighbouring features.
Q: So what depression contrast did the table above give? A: 0.24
